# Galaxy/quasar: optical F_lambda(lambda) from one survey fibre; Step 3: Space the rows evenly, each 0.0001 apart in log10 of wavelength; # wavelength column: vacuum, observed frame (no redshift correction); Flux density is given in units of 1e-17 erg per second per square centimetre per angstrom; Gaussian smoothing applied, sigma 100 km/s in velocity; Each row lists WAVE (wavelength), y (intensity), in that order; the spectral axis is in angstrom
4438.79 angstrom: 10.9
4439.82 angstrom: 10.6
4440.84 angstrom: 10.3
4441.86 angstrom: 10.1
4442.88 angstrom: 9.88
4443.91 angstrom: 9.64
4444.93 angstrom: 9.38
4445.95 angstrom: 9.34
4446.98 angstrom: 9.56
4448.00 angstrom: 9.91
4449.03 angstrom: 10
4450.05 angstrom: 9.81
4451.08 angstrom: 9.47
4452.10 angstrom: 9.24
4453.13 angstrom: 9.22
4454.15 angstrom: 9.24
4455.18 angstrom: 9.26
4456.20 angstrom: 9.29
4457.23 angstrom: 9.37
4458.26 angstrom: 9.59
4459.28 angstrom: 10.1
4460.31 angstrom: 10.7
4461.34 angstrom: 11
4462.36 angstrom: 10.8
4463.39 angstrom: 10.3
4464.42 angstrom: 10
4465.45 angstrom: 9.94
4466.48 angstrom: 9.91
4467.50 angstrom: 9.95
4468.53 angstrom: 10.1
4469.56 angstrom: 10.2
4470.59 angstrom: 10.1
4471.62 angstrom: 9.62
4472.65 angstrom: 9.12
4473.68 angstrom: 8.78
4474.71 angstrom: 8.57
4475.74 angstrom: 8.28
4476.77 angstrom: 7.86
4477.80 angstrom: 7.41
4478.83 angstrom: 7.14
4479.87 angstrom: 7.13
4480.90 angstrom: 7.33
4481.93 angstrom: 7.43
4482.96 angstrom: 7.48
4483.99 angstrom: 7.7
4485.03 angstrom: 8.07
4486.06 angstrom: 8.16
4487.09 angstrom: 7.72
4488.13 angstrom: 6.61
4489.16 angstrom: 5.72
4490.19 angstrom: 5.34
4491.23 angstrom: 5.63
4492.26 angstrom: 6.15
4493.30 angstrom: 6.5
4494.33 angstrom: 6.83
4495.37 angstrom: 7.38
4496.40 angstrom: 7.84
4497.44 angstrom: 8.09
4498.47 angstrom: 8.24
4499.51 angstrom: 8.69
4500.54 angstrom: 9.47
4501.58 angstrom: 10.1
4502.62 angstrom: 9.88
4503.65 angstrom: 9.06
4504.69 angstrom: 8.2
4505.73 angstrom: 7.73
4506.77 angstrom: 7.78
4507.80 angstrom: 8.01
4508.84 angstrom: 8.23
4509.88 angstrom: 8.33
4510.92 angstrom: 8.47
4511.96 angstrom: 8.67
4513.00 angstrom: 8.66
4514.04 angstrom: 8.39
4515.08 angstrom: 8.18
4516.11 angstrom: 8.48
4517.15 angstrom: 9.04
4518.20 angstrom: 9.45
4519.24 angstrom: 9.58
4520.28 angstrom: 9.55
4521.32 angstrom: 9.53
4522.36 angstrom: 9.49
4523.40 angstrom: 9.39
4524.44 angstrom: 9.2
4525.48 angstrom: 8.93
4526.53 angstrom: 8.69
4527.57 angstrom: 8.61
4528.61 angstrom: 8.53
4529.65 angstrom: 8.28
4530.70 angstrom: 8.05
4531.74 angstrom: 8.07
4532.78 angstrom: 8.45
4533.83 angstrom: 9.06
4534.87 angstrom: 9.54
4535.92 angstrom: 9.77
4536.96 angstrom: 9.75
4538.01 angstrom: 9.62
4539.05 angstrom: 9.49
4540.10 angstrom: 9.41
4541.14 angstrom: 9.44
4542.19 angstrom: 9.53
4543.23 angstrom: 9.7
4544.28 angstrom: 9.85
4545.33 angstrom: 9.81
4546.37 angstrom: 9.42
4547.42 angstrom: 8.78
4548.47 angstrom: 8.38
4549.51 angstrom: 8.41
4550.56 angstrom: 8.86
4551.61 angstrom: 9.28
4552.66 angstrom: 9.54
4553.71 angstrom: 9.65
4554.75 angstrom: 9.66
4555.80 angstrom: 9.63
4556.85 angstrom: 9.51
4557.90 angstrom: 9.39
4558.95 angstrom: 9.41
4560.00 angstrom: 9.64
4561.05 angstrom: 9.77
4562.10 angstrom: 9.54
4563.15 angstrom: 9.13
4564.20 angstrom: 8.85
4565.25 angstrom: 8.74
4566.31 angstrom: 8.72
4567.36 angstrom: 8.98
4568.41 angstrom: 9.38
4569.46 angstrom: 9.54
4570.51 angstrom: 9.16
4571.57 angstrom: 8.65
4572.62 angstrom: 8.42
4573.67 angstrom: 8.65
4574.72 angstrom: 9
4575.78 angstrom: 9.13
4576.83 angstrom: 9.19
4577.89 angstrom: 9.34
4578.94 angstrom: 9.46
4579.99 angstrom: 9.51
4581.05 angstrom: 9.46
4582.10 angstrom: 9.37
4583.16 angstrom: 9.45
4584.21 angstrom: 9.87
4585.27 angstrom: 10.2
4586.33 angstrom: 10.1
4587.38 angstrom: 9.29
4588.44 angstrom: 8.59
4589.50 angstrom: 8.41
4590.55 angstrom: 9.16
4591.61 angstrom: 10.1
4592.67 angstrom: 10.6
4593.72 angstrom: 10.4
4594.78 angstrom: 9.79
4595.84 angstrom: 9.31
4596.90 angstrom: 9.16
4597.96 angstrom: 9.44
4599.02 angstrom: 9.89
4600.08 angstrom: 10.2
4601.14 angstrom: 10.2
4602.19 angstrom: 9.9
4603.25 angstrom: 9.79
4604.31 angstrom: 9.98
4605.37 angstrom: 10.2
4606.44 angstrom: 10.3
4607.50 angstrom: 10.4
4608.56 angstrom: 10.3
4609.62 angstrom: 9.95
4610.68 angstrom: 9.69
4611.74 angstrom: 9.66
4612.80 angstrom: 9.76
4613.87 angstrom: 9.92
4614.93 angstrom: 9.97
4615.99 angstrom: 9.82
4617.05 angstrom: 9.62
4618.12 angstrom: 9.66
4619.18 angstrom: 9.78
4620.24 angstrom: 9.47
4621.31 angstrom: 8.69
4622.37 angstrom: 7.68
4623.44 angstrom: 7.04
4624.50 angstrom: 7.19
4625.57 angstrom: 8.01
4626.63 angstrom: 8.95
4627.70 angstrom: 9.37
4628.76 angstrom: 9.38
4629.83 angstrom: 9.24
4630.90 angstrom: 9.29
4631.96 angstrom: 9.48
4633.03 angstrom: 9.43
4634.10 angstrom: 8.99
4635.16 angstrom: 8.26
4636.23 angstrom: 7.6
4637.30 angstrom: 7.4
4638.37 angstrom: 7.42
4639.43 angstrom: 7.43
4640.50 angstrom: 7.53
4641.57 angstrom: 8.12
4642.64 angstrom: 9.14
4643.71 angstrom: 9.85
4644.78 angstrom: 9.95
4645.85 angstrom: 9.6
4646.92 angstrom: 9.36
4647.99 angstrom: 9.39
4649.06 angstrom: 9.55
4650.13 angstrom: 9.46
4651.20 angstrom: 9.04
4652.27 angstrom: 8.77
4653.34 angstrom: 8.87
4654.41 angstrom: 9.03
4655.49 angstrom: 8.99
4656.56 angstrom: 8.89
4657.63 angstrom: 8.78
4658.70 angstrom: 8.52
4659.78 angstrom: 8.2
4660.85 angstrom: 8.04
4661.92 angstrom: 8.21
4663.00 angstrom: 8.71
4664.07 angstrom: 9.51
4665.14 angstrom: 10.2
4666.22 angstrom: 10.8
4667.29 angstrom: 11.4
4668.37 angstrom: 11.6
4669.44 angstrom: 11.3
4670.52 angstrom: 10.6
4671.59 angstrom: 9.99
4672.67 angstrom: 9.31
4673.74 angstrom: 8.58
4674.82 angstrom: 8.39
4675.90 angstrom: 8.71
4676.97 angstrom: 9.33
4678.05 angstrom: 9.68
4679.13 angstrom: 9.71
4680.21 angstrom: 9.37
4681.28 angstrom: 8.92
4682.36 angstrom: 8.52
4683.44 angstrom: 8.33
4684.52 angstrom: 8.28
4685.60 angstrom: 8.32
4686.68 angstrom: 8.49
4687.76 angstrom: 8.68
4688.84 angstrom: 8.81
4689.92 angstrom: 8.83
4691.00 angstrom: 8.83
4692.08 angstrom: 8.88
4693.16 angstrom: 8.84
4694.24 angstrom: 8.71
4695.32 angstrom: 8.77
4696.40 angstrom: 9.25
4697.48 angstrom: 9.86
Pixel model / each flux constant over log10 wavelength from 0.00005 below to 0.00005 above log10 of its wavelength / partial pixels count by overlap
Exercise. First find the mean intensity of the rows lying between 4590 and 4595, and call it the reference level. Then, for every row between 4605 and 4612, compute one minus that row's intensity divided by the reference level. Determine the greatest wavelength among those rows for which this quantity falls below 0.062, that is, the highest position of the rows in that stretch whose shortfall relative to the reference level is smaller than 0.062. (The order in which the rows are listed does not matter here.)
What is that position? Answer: 4611.74 angstrom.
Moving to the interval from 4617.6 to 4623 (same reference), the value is 4620.24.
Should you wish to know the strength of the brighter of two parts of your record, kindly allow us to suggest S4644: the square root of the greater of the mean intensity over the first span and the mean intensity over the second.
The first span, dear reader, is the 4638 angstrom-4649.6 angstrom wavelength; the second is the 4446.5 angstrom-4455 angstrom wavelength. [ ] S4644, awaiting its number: 3.09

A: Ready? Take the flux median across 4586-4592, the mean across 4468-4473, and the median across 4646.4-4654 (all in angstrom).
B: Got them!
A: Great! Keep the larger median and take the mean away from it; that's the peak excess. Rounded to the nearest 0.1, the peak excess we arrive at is -0.5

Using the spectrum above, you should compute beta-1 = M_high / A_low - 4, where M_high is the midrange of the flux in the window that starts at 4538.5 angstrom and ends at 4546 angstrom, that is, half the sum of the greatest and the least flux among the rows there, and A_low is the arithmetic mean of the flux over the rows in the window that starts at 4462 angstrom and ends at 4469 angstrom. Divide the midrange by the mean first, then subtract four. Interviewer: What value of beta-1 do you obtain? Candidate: -3.05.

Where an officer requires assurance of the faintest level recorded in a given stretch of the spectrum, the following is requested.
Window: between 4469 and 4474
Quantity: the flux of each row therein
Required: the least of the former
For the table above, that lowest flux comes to 8.78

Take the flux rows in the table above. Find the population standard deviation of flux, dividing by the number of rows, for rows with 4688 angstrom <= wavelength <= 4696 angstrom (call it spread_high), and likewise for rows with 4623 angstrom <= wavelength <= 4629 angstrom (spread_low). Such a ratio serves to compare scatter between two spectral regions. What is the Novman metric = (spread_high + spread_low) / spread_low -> 1.1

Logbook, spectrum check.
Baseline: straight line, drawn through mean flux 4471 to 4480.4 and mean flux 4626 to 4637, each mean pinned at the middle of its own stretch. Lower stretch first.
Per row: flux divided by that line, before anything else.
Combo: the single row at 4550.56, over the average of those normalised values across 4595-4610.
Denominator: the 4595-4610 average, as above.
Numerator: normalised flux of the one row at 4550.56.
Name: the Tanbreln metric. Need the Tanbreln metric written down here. 0.92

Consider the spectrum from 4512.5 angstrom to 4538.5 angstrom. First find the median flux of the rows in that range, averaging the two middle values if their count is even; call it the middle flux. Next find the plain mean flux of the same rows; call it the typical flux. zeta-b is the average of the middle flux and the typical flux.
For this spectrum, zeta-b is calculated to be 9.0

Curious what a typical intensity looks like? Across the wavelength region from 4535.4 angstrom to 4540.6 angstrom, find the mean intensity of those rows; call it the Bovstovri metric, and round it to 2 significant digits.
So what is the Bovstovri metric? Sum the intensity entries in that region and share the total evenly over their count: 9.6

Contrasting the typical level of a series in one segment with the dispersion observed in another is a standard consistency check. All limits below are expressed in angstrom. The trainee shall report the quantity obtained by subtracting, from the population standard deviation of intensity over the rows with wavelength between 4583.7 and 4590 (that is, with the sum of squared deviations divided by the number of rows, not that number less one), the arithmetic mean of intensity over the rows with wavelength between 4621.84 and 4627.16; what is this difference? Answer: -7.07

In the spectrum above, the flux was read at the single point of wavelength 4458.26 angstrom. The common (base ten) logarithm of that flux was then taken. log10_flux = 0.98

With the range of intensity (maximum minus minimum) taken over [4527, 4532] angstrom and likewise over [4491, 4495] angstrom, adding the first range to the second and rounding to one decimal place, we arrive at 1.8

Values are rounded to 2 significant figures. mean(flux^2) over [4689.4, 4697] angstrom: 79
